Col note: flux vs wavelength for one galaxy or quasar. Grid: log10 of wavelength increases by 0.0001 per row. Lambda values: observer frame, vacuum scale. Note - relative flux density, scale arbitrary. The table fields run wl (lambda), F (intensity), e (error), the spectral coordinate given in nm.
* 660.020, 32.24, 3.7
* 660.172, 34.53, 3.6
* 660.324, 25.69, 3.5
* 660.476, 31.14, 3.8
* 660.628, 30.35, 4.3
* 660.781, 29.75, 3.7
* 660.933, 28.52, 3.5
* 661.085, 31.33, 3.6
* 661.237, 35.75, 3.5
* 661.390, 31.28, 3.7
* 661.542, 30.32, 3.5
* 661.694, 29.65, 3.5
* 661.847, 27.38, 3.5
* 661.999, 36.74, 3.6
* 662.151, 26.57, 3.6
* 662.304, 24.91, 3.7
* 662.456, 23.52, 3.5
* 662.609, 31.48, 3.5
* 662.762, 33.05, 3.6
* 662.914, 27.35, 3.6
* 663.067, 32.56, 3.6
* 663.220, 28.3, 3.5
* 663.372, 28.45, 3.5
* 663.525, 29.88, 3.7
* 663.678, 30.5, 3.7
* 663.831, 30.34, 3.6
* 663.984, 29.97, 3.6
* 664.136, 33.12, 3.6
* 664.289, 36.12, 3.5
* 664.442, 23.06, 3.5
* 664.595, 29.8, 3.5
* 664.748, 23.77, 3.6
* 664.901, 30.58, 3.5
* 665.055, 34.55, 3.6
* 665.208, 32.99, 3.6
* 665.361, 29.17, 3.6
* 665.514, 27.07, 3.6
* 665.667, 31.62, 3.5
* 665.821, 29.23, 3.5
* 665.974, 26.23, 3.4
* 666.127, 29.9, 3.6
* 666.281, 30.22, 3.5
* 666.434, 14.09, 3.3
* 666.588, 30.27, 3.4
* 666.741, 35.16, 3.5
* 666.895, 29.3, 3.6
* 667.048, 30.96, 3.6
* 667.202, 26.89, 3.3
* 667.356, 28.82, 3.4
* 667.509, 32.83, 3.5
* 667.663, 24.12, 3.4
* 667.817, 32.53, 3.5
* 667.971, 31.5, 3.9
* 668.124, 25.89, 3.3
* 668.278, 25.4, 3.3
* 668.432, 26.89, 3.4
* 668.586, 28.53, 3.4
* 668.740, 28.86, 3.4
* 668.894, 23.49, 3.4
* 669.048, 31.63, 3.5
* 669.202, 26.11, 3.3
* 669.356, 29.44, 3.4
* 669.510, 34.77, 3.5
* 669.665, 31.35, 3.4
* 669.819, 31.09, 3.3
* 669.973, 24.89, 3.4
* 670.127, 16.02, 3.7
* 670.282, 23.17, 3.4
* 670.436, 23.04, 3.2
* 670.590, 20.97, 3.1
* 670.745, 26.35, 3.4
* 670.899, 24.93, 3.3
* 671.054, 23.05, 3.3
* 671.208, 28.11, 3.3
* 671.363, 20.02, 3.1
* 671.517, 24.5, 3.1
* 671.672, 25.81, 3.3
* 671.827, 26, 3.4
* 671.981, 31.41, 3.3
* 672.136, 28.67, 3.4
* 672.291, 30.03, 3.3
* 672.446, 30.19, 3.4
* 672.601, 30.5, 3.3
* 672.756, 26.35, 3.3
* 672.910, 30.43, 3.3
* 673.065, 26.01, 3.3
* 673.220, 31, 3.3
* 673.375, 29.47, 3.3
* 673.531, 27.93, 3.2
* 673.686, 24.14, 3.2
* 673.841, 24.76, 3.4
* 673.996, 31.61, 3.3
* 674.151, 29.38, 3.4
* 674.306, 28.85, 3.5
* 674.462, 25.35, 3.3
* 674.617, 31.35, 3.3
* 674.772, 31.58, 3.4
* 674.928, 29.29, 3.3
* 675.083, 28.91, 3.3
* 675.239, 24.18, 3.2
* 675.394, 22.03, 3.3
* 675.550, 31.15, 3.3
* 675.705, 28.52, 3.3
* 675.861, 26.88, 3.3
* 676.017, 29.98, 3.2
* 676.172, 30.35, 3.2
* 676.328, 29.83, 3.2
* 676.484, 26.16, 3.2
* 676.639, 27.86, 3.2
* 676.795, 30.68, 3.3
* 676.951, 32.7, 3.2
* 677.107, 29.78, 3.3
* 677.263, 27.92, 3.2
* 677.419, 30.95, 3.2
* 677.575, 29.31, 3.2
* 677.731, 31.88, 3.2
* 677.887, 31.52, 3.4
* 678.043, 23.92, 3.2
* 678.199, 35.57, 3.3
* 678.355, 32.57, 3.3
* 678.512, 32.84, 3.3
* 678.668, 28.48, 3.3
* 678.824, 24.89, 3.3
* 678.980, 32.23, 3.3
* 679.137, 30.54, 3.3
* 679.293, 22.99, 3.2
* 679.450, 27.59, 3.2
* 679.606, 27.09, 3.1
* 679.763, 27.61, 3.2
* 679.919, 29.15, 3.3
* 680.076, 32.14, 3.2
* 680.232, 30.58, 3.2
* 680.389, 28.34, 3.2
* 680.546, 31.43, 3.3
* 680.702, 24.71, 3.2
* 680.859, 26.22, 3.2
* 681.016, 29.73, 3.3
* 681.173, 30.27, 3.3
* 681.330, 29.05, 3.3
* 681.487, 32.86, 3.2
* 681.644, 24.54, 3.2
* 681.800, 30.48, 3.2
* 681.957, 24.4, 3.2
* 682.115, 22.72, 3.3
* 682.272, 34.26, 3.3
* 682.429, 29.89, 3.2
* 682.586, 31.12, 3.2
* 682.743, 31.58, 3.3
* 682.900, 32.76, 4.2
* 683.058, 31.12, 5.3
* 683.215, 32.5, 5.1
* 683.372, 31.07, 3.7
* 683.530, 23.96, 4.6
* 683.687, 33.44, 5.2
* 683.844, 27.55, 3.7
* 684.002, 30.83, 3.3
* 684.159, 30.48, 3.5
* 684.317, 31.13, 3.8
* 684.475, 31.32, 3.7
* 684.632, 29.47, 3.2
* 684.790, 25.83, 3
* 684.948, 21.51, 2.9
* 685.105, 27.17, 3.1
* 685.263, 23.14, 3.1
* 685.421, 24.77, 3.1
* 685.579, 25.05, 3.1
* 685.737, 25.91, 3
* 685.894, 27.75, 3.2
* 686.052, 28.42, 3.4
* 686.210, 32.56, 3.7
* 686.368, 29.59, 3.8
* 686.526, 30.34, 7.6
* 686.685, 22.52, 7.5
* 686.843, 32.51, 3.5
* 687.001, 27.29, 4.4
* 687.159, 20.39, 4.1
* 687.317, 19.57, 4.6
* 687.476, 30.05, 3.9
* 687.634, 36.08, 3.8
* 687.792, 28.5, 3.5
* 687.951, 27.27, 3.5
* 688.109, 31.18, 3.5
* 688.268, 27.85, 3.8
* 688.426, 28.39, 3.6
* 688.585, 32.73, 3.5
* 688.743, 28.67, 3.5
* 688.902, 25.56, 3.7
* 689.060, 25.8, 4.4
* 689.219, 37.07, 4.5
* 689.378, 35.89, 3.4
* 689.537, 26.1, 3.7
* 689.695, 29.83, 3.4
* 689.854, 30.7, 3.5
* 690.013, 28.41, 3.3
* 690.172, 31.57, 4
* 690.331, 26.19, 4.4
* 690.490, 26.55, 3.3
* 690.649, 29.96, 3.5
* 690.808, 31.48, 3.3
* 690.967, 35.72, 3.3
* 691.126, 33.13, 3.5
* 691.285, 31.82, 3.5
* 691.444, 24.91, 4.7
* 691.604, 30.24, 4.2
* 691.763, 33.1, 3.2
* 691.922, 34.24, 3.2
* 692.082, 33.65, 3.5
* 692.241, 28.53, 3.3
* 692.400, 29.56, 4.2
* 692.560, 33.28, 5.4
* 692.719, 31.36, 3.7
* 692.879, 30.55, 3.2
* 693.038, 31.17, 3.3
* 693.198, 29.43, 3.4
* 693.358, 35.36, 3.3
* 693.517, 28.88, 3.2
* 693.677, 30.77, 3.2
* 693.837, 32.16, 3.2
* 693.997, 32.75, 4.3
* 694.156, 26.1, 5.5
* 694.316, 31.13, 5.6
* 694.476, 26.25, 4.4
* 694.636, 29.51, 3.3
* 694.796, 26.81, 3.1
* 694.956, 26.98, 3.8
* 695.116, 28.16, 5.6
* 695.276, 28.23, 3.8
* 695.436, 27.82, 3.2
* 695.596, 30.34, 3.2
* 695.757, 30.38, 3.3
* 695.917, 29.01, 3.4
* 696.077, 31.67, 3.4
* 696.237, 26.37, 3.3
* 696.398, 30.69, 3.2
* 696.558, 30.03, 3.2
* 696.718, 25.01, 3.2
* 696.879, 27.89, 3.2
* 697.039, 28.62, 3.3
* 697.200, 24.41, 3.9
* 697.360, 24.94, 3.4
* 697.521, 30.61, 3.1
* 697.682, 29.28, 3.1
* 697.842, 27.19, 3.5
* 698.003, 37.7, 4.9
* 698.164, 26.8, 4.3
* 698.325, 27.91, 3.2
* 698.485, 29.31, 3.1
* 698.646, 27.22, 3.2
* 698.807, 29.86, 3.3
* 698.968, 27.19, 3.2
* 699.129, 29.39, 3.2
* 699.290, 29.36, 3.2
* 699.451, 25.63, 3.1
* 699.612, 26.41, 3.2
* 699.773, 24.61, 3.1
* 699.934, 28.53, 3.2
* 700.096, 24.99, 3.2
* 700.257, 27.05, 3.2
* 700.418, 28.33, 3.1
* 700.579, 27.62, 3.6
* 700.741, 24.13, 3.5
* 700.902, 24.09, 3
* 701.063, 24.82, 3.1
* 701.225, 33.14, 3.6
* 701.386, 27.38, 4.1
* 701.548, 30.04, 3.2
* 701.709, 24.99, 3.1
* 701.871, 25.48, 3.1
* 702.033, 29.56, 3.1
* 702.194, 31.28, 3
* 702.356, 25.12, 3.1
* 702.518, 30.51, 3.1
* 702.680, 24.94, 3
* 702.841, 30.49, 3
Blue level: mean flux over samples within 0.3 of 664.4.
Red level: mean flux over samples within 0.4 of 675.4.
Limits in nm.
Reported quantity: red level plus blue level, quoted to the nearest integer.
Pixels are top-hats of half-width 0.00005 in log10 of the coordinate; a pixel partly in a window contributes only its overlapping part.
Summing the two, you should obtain 57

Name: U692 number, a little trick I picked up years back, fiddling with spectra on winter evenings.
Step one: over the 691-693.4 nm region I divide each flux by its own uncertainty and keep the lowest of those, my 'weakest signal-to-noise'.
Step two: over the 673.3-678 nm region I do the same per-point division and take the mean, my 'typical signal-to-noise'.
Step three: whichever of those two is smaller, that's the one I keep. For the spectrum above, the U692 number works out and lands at 5.3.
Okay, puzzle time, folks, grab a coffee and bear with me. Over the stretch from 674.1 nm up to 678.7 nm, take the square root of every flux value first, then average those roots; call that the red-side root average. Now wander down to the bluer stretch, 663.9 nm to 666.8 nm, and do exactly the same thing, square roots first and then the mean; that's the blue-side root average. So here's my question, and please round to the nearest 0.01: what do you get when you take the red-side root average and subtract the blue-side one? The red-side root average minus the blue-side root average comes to 0.02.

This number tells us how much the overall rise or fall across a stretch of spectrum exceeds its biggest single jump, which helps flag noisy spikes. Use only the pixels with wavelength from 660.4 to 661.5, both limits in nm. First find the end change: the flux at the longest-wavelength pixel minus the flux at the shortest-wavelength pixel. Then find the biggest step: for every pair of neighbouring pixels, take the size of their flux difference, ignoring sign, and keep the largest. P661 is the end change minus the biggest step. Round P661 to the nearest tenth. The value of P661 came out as -4.3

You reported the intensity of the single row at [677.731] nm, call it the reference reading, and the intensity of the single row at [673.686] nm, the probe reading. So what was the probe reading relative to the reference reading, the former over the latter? 0.76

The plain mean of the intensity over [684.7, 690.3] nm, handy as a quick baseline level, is 28.2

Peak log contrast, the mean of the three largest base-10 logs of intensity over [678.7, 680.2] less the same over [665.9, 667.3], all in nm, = -0.01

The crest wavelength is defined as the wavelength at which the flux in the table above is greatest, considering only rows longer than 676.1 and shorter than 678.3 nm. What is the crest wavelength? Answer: 678.199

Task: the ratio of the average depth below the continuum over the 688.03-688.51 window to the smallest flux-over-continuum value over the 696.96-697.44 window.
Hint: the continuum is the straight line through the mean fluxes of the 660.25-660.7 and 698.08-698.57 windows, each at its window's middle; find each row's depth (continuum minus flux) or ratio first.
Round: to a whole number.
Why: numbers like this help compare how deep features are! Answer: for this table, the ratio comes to -1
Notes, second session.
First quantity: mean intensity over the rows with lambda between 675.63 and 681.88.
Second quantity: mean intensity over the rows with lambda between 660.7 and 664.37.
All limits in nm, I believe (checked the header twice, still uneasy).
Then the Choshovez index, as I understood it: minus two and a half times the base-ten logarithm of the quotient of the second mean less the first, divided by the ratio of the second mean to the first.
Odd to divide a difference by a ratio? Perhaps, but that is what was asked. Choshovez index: 0.0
